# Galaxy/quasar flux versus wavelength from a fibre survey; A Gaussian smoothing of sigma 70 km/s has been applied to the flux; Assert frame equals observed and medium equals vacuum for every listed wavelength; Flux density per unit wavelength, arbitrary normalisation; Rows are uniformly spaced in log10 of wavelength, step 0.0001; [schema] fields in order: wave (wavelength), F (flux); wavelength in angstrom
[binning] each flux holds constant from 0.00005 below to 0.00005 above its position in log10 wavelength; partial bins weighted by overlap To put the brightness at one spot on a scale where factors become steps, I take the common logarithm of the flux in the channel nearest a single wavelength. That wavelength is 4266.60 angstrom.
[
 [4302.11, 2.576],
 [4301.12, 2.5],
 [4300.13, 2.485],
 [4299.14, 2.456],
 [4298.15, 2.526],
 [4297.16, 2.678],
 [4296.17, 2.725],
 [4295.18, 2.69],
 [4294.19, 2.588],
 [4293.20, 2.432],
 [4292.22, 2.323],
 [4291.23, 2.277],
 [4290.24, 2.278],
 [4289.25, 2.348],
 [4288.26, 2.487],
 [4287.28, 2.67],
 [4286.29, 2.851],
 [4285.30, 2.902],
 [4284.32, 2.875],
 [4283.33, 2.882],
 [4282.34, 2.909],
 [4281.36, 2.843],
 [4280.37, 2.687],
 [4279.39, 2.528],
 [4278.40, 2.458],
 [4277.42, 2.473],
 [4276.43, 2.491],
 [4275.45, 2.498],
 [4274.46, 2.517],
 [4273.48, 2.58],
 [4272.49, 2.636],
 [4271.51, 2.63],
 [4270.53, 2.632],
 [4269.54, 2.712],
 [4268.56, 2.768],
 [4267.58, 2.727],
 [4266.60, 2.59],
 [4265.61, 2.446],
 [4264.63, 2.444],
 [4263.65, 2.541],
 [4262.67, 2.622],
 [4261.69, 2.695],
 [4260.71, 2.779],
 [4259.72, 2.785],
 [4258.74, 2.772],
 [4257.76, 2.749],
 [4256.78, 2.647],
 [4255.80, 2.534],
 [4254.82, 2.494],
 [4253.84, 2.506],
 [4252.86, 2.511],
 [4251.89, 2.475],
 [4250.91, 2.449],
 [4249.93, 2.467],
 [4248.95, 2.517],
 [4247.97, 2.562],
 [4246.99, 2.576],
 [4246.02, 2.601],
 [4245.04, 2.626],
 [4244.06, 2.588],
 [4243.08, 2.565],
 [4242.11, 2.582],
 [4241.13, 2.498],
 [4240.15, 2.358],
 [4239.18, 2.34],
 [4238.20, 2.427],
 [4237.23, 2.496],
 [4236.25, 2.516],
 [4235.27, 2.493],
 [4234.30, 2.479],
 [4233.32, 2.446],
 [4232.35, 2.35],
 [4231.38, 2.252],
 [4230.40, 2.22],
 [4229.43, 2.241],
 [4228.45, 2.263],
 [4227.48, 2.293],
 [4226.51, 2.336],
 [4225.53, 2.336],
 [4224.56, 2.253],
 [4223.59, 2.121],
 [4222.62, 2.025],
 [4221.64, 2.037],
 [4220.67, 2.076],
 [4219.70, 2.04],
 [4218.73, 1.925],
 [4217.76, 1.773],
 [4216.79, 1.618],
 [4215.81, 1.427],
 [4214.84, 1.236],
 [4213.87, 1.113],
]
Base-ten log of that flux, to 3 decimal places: 0.413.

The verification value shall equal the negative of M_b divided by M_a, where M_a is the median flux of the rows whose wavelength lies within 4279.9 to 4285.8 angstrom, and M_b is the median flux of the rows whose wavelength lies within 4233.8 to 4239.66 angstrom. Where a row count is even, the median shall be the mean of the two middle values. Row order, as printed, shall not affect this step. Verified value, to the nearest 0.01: -0.86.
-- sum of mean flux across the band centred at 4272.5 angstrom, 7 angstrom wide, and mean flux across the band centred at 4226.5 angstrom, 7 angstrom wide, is 4.86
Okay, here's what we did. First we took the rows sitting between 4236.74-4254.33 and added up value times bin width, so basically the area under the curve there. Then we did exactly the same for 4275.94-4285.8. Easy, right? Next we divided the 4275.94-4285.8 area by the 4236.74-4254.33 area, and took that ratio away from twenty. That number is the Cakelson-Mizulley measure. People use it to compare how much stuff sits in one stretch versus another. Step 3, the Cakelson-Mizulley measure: 19.4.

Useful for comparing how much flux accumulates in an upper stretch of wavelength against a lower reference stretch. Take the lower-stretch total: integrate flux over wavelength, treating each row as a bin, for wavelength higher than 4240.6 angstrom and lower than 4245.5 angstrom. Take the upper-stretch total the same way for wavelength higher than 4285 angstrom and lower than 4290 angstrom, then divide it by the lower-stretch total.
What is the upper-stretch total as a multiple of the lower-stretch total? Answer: 1.04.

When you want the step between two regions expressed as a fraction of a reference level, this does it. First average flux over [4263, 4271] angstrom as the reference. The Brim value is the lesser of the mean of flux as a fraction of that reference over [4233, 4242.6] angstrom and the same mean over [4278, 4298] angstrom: 0.945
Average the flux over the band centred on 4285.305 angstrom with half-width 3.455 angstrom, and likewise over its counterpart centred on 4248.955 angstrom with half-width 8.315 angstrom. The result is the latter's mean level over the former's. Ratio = 0.91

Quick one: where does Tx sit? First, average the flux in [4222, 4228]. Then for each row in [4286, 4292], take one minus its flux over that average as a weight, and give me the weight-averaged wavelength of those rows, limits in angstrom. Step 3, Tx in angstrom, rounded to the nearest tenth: 4287.4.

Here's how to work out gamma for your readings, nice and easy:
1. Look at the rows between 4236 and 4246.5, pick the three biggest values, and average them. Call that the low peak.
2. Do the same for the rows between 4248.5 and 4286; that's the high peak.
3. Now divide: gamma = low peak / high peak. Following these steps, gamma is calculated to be 0.90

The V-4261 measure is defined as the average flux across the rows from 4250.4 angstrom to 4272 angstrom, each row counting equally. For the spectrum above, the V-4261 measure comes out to 2.61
